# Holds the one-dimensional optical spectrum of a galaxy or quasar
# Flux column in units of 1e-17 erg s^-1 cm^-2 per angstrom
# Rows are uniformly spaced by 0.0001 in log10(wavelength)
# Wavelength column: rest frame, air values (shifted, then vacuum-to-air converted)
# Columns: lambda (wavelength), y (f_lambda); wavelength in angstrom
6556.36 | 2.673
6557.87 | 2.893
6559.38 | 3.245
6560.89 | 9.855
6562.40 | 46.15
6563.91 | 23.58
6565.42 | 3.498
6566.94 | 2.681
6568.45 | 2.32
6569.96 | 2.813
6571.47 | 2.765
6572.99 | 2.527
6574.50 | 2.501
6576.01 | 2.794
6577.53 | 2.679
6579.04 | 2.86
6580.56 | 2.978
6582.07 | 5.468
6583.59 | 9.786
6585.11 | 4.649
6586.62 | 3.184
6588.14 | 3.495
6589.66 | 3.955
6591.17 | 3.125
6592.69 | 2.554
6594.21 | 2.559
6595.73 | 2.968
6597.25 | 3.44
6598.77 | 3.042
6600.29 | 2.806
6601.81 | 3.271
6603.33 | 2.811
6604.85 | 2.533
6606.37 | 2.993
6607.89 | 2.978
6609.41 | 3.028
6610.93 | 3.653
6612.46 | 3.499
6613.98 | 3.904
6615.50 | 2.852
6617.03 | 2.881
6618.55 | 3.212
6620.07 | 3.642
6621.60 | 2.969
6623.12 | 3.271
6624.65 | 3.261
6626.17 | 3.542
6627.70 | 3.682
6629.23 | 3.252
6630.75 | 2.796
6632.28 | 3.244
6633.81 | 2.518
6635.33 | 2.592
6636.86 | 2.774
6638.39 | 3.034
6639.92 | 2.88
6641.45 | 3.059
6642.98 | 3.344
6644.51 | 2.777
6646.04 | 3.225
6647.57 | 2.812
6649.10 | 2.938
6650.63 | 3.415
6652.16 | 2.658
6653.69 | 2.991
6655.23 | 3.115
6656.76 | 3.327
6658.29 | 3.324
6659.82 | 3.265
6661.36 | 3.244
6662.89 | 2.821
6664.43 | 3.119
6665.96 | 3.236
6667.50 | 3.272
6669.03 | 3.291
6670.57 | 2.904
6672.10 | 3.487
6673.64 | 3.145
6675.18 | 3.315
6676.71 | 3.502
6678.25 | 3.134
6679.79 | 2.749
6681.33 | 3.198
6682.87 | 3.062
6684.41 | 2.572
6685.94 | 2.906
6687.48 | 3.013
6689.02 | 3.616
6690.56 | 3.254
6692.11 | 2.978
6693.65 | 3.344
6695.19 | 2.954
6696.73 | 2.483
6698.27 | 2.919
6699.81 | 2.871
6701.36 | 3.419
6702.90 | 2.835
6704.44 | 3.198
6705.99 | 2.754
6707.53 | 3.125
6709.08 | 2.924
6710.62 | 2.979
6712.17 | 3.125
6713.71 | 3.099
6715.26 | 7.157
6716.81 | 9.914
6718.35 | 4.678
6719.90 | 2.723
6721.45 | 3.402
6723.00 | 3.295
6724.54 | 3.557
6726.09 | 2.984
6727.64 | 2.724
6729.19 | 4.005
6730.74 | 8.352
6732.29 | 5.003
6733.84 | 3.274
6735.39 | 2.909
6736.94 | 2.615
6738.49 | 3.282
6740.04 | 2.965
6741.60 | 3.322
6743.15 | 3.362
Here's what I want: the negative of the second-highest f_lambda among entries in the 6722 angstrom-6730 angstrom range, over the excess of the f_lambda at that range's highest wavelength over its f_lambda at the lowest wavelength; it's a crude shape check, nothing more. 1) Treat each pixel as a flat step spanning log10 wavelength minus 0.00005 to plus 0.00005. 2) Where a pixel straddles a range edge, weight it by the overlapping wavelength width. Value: -5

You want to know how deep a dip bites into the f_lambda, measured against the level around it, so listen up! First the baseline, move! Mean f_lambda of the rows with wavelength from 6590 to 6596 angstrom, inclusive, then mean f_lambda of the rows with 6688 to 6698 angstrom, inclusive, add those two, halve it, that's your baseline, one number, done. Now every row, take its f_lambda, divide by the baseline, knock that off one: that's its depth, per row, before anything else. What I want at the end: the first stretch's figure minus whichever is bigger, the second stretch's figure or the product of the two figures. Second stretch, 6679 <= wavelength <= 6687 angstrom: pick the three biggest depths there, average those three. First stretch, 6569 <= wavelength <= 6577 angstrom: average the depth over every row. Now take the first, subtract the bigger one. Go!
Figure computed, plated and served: 0.0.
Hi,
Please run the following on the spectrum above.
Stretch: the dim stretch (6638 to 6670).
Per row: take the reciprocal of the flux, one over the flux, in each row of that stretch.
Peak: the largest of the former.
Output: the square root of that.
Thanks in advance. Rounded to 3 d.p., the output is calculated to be 0.613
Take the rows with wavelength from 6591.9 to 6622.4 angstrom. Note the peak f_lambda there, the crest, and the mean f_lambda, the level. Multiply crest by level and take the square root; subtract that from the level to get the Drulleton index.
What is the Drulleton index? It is -0.39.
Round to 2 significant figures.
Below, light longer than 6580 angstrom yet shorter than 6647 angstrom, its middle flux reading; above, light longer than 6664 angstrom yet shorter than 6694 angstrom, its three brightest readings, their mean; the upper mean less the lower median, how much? 0.44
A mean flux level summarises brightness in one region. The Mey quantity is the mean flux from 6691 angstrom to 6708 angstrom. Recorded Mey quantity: 2.99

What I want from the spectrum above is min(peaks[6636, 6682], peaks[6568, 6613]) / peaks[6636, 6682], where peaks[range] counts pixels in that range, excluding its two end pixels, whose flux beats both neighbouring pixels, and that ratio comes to 1.00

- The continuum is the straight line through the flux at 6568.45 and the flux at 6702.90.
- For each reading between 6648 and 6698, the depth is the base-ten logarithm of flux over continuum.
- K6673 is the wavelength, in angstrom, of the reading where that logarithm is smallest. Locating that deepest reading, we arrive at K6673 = 6696.73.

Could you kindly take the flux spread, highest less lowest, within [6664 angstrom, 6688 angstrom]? 1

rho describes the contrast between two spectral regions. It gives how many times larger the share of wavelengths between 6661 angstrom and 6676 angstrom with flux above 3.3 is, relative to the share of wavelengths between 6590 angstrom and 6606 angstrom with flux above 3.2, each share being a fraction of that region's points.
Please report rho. 1.00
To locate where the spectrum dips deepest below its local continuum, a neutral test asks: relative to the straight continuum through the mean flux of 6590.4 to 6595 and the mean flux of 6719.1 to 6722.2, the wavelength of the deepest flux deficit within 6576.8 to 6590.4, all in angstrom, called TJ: 6577.53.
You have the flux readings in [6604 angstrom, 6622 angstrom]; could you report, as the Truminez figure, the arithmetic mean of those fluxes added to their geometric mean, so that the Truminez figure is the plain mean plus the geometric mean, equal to 6.3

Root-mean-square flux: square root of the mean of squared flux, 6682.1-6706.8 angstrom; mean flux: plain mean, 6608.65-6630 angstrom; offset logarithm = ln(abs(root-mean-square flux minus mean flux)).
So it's -1.2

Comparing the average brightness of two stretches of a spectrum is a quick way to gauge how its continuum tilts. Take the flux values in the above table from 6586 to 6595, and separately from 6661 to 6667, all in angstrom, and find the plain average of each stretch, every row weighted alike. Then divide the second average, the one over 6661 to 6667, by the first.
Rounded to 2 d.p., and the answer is 0.99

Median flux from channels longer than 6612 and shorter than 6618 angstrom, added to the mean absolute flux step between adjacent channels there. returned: 3.69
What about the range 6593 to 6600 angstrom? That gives 3.43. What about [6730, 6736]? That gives 5.95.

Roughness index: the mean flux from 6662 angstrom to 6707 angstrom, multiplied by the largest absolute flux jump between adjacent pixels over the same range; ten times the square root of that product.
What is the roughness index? 14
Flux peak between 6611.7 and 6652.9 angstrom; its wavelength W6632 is 6613.98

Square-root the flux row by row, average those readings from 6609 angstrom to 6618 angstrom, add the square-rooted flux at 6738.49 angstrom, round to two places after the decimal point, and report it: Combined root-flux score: 3.63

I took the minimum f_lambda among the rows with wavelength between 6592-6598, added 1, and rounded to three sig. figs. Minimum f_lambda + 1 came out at 3.55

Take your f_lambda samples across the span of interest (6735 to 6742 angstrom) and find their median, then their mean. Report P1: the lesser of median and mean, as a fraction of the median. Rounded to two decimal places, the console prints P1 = 1.00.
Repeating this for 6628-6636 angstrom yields 1.00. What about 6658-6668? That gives 0.98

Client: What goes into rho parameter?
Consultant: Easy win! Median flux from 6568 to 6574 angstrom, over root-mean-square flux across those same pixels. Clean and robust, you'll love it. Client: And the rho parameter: 1.01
